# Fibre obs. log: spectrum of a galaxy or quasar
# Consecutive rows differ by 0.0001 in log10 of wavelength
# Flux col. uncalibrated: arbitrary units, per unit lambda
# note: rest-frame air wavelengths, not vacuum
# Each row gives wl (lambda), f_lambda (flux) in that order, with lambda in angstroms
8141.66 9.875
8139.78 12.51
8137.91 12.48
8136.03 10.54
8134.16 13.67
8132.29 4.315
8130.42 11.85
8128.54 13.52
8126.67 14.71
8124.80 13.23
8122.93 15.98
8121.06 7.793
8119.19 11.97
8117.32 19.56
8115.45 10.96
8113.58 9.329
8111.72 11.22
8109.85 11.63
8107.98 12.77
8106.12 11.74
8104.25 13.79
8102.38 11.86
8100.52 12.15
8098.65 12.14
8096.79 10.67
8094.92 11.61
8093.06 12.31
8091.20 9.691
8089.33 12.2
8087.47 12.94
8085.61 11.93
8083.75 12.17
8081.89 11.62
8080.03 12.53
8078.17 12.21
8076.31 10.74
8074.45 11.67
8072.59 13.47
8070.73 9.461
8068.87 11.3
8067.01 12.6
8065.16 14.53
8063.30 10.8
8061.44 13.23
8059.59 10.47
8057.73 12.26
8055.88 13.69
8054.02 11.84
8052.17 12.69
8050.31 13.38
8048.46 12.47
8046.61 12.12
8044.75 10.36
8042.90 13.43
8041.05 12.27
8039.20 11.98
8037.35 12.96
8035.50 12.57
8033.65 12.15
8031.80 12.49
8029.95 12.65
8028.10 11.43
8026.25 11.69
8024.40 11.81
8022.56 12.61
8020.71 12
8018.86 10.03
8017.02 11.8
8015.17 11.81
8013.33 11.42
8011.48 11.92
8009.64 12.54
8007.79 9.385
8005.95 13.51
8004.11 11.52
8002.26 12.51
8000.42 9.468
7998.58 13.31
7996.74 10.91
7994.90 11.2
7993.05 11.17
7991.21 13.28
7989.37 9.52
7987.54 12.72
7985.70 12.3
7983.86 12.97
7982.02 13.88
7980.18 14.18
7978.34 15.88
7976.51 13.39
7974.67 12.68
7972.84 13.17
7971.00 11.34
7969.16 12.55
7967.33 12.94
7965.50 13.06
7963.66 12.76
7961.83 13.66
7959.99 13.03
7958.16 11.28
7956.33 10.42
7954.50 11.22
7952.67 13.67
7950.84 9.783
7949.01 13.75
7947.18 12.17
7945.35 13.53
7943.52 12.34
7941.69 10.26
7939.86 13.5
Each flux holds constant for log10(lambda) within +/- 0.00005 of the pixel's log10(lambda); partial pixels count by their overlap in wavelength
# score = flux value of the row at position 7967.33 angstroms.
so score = 12.94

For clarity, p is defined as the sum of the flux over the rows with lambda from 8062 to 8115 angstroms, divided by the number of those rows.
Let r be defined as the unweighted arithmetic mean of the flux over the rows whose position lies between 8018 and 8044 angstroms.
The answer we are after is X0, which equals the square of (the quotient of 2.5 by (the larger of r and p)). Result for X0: 0.0424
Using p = 11.8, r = 12.1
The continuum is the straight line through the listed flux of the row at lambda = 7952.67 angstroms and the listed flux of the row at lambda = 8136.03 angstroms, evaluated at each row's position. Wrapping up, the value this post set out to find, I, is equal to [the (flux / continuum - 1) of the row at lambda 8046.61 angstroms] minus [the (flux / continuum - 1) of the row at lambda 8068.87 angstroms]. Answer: 0.0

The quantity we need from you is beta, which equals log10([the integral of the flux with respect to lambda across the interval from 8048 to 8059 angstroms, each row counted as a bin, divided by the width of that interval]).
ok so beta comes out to 1.102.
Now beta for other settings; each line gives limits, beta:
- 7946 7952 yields 1.081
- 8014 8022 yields 1.059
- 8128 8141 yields 1.048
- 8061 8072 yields 1.078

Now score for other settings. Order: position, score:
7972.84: 13.17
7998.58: 13.31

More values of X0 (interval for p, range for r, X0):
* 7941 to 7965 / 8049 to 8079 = 0.0424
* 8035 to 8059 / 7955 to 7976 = 0.0402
